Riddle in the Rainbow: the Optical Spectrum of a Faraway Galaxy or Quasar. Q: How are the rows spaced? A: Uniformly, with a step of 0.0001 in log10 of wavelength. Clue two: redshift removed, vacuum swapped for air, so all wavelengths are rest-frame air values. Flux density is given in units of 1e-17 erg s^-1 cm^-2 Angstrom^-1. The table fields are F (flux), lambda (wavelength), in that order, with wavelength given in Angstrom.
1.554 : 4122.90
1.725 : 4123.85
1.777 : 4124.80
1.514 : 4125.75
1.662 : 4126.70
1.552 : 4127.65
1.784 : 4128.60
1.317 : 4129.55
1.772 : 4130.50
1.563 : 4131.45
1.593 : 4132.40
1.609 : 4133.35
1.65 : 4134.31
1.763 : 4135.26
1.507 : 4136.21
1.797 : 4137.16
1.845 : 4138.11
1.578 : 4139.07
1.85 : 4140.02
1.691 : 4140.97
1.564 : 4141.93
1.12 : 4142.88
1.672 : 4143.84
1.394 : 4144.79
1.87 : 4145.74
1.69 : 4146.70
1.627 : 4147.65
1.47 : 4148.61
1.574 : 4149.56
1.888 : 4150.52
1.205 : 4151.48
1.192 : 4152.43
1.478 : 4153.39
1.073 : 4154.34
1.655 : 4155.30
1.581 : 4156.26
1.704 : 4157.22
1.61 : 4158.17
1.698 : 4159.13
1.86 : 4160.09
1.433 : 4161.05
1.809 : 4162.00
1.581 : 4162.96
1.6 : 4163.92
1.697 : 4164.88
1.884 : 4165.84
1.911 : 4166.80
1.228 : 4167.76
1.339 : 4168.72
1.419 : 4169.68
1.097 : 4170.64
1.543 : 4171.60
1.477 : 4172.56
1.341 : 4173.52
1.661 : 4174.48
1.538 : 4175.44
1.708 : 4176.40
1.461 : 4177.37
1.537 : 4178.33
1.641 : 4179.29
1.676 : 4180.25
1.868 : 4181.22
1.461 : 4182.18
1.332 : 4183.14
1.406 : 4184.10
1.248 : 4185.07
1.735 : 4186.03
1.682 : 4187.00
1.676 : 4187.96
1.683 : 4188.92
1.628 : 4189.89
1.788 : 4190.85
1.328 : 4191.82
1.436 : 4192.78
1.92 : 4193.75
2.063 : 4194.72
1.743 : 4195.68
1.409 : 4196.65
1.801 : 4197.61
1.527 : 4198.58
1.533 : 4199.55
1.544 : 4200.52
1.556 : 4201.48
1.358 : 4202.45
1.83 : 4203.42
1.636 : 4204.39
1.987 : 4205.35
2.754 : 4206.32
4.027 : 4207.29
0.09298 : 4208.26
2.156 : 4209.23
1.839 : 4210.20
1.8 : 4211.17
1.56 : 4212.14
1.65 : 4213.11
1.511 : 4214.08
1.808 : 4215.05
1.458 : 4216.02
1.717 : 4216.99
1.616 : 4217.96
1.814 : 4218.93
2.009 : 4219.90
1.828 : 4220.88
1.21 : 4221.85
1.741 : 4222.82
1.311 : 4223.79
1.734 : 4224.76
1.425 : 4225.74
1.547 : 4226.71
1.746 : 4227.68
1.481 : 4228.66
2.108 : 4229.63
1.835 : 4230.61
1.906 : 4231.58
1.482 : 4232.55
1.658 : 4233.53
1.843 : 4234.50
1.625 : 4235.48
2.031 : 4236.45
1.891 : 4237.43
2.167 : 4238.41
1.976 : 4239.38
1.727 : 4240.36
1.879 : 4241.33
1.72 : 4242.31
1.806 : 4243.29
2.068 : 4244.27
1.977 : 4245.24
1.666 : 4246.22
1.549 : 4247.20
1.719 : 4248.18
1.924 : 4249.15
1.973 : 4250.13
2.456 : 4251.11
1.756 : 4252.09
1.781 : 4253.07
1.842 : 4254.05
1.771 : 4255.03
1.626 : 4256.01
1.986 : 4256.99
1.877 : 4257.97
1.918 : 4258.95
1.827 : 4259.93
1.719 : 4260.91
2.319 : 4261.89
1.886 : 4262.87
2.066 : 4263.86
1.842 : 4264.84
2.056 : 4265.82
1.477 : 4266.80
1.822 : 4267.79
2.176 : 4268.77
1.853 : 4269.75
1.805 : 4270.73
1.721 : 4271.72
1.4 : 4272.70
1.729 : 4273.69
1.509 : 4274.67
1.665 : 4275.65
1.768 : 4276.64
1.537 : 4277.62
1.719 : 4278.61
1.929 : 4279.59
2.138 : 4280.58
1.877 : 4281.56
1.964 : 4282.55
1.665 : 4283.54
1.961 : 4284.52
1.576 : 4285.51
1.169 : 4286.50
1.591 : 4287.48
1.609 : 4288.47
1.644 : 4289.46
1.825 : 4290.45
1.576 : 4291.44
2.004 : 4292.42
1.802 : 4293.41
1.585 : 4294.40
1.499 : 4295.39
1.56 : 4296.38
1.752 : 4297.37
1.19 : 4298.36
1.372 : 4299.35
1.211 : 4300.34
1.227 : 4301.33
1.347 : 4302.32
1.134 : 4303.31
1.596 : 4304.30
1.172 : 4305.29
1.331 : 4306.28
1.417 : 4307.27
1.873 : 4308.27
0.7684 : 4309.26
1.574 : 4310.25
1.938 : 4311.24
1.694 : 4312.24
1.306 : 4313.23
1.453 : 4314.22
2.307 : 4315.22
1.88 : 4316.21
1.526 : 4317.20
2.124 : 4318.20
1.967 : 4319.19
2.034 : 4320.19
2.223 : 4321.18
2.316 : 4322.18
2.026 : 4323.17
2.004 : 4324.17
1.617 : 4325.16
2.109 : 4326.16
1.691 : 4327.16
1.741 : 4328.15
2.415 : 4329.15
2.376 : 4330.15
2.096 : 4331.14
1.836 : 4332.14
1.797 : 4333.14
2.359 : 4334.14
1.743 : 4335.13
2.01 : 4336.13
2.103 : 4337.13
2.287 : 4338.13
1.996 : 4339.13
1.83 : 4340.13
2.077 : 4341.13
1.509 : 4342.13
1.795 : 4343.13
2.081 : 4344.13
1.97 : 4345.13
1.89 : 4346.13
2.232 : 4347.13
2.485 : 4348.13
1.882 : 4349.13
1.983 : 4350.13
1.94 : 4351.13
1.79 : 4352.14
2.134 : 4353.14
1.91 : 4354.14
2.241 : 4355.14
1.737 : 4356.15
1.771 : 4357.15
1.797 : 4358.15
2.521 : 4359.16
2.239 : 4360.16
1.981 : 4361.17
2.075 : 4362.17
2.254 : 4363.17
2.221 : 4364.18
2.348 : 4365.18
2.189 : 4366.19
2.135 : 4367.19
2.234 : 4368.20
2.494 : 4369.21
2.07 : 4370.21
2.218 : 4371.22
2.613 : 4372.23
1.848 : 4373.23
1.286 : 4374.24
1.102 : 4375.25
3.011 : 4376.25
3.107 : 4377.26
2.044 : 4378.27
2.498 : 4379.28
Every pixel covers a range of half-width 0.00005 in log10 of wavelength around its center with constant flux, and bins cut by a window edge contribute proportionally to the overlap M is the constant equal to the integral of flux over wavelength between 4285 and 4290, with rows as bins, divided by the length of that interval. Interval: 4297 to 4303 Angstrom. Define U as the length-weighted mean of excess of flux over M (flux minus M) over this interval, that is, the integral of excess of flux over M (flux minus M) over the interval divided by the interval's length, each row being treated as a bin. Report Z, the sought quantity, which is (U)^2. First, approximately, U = -0.2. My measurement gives 0.034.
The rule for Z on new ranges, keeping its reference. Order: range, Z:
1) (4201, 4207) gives 0.164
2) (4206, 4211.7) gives 0.323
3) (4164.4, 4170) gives 0.004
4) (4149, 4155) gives 0.012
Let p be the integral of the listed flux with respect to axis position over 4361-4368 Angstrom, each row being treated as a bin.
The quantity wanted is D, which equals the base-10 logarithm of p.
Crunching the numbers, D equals 1.18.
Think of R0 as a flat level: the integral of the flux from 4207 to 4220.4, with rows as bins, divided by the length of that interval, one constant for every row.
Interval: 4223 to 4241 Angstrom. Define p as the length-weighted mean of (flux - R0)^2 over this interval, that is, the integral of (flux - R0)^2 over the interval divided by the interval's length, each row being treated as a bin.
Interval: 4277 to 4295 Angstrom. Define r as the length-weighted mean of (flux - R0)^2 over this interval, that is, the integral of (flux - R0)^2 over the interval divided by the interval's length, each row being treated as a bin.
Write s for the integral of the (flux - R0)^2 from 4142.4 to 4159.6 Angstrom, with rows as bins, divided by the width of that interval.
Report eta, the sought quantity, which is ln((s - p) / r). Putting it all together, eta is 0.1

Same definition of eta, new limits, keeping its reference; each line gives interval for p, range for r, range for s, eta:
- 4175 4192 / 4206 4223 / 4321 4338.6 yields -1.9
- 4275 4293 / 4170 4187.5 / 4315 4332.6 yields -0.1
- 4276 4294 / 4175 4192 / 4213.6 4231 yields -1.5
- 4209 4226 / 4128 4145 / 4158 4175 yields -0.6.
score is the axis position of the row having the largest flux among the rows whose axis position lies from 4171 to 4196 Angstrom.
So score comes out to 4194.72 Angstrom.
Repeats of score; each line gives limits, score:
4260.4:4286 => 4261.89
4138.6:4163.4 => 4150.52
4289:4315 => 4292.42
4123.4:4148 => 4145.74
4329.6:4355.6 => 4348.13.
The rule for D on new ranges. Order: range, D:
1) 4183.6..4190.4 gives 1.03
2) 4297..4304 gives 0.97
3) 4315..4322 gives 1.15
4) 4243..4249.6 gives 1.08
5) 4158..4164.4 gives 1.03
